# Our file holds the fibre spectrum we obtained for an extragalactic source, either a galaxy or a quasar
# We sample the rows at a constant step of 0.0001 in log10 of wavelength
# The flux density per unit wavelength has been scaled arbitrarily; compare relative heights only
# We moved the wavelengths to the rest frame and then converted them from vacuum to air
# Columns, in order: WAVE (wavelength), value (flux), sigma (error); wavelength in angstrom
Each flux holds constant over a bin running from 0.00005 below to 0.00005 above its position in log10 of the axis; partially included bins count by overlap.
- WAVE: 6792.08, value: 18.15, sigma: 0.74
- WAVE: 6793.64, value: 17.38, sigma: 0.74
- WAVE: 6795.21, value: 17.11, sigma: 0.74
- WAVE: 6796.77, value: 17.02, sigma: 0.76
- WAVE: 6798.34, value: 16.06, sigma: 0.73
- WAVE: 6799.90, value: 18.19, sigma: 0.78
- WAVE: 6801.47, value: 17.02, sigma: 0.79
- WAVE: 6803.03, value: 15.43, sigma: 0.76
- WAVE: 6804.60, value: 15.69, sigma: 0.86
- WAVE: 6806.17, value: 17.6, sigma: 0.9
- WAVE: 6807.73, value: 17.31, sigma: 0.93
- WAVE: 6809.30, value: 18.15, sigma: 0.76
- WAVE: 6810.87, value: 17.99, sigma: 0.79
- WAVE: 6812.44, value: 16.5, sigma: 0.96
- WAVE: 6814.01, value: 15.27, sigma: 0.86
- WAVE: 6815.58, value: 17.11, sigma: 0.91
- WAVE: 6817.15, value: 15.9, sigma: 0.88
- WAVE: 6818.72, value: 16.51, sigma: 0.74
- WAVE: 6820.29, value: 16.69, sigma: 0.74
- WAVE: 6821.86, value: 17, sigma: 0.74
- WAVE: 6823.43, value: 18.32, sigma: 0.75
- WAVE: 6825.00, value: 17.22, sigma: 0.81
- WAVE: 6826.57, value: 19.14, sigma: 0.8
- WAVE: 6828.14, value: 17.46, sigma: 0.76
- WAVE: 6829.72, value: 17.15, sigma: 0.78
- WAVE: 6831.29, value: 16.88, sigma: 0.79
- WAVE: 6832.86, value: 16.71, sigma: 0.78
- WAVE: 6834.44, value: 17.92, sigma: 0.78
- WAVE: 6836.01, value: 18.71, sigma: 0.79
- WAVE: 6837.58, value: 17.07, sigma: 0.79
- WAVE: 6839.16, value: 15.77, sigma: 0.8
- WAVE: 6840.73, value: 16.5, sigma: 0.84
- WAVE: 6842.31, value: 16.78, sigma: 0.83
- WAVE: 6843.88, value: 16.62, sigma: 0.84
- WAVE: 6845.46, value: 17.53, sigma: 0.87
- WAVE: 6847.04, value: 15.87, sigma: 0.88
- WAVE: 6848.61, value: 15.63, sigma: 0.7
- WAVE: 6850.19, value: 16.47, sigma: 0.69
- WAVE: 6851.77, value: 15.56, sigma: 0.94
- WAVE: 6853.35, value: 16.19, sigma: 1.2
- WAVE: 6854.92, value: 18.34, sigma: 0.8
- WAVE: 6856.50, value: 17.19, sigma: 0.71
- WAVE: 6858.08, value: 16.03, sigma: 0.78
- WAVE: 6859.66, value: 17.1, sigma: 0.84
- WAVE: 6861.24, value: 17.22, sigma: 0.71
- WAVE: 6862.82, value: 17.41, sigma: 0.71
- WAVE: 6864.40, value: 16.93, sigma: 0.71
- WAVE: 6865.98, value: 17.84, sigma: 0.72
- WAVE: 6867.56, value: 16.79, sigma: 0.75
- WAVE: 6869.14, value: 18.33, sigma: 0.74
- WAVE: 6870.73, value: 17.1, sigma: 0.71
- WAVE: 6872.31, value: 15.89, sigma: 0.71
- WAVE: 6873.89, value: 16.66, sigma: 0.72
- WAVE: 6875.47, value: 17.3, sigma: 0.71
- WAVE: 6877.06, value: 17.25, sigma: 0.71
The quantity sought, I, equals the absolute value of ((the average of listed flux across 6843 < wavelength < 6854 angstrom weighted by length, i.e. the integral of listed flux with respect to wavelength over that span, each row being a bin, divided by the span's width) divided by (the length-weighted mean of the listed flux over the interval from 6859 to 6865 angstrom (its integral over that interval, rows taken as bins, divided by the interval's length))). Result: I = 0.947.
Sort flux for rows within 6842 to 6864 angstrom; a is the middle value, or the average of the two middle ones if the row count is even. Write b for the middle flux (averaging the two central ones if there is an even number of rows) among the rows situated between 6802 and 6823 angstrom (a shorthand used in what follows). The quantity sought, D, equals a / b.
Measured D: 1.00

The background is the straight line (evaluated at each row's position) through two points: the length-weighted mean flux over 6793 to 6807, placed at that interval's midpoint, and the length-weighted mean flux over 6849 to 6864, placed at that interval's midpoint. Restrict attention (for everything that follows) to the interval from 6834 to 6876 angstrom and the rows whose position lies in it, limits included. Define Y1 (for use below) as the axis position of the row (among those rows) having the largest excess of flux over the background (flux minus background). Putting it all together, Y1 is 6836.01 angstrom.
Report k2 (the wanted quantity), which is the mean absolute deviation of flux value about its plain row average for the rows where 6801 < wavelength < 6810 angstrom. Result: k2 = 0.87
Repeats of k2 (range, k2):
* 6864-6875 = 0.58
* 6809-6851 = 0.73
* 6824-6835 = 0.59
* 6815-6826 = 0.51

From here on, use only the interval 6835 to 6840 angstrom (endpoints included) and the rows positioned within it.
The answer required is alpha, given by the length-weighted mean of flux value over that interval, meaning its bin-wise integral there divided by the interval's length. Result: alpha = 17.2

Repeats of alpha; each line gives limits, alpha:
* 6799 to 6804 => 16.8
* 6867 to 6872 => 17.3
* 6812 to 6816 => 16.2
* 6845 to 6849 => 16.3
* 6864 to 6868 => 17.3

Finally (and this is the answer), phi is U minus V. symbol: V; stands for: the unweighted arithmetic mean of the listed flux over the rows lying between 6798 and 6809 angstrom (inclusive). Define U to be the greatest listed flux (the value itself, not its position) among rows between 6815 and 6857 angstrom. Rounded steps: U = 19.14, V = 16.8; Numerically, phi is 2.4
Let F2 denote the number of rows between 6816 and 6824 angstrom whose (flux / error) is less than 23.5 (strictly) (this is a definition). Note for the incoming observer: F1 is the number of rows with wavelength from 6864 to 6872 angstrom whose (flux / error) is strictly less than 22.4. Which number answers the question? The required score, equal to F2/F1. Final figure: 4.0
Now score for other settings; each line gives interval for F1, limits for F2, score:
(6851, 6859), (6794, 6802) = 1.7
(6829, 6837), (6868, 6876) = 0.7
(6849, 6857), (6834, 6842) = 2.0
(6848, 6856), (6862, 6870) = 0.3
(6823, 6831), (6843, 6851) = 2.0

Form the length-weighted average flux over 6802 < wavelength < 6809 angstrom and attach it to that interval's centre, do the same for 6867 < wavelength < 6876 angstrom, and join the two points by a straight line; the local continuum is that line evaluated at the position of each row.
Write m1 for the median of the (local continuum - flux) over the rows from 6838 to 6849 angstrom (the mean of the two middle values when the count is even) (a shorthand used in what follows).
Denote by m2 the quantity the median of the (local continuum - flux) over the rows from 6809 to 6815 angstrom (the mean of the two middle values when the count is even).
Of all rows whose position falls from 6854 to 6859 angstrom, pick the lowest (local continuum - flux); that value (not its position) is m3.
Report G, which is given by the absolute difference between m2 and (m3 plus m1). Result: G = 0.5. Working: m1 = 0.3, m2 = -0.6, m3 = -1.4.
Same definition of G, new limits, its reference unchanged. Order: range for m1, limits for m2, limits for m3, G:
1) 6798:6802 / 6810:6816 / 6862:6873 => 1.6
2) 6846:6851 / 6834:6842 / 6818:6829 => 1.1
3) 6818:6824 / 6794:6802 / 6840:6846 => 0.4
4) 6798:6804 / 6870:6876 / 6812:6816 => 0.5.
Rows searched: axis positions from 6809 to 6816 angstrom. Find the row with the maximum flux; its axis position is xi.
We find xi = 6809.30 angstrom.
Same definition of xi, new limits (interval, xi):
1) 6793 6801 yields 6799.90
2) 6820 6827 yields 6826.57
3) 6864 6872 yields 6869.14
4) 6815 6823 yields 6815.58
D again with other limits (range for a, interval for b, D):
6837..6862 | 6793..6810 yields 0.97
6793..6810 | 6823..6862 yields 1.00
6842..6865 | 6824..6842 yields 0.98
